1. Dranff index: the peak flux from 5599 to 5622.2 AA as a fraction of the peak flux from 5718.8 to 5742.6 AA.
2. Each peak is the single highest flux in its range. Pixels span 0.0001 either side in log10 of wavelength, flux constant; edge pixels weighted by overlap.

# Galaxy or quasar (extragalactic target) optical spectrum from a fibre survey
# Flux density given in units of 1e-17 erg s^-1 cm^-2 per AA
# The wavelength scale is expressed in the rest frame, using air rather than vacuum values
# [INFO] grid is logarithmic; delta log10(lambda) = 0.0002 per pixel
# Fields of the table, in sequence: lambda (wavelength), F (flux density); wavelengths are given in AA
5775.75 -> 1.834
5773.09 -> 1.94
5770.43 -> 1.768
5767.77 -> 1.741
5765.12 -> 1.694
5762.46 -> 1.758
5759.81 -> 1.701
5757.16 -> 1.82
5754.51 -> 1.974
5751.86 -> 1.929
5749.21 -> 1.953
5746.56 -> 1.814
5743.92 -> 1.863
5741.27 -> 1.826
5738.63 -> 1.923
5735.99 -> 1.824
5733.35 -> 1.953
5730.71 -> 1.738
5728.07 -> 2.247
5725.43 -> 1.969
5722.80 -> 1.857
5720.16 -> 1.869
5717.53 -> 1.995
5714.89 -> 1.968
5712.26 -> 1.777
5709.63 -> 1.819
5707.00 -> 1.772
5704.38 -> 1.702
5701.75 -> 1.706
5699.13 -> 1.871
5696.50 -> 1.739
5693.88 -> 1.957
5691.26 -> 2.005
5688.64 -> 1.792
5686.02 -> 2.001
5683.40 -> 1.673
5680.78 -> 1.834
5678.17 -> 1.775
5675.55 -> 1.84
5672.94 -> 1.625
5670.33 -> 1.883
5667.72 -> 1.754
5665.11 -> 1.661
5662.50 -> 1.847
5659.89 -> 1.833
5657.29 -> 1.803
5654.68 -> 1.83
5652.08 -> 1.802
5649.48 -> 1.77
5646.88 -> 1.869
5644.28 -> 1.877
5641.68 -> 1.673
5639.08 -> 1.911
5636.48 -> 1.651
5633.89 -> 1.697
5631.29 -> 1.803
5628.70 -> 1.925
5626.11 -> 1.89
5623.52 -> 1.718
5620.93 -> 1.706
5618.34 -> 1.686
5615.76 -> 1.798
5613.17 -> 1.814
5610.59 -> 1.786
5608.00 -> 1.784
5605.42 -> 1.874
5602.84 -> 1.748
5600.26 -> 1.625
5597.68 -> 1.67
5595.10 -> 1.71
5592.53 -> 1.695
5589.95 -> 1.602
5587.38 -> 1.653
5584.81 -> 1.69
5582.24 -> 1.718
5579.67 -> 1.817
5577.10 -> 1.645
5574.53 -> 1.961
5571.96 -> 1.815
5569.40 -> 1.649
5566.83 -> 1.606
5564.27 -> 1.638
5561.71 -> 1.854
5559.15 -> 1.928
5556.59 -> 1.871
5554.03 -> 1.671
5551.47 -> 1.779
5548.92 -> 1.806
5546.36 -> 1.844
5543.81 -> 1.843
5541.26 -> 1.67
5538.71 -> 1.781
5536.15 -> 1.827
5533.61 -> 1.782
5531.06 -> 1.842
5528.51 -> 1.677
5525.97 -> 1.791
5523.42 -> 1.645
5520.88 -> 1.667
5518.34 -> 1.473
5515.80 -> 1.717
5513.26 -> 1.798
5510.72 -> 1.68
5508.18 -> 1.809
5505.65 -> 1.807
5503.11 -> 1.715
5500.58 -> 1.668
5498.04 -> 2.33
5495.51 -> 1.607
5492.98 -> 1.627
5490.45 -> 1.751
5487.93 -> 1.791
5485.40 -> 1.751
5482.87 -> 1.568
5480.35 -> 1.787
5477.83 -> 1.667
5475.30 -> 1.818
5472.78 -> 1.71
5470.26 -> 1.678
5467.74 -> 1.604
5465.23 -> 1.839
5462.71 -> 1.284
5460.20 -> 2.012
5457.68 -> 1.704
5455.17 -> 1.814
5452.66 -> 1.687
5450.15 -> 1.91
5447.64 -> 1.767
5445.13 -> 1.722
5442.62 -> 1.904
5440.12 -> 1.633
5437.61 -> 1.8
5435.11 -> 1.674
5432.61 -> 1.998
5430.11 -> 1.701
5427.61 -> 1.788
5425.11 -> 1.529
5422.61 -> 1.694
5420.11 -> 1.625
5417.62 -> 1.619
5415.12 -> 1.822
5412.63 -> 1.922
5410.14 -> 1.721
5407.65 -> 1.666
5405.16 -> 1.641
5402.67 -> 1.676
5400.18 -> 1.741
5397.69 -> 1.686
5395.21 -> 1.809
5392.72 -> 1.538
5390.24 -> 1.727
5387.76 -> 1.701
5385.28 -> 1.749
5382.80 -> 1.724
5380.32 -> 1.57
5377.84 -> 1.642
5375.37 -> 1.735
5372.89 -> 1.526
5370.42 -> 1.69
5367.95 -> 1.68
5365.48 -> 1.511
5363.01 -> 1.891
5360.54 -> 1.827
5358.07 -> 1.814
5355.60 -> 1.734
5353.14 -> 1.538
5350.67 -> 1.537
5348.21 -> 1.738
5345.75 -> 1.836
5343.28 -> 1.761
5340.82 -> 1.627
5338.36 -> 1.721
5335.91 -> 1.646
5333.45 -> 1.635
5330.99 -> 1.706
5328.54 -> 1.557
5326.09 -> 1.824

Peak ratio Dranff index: 0.834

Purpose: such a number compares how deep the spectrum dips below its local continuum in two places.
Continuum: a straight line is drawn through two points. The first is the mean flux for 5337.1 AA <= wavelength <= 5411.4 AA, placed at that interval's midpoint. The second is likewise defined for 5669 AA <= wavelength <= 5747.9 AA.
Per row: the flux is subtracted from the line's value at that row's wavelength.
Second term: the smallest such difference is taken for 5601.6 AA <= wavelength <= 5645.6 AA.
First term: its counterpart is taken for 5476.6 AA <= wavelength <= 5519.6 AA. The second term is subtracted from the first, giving -0.5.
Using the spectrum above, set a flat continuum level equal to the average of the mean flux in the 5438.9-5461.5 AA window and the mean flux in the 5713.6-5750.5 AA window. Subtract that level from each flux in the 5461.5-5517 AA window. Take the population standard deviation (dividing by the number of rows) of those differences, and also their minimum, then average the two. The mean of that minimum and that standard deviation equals -0.197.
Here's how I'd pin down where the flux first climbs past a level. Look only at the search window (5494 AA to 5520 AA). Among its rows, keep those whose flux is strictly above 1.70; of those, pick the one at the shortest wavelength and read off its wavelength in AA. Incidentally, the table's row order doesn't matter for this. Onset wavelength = 5498.04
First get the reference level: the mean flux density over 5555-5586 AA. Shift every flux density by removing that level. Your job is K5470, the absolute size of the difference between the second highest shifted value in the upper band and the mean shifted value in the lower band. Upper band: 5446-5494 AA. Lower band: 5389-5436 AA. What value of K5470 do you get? 0.20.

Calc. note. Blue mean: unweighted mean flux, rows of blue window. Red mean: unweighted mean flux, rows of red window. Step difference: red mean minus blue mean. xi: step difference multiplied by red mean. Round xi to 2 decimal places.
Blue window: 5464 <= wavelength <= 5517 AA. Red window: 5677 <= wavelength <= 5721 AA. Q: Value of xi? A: 0.17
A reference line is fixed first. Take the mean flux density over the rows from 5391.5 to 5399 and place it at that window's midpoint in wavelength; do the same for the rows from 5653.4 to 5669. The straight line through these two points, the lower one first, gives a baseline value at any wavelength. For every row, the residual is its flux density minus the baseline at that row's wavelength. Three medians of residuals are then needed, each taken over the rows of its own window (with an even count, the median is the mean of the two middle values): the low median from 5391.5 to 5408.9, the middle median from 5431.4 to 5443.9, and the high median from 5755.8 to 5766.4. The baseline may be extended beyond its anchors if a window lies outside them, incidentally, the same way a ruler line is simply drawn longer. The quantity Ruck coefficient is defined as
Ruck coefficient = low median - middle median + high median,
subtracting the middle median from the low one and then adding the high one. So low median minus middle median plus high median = -0.21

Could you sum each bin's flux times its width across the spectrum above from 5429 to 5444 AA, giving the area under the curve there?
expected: 26.8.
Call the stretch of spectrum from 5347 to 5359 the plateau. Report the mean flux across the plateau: 1.67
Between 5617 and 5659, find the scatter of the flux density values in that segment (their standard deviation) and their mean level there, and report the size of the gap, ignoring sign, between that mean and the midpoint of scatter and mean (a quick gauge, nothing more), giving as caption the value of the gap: 0.85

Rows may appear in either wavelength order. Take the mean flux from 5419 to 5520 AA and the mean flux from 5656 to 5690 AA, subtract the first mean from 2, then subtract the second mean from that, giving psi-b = -1.53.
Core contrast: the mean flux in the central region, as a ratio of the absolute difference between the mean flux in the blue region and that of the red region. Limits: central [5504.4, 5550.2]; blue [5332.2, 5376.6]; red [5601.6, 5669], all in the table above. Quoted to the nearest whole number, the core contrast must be 18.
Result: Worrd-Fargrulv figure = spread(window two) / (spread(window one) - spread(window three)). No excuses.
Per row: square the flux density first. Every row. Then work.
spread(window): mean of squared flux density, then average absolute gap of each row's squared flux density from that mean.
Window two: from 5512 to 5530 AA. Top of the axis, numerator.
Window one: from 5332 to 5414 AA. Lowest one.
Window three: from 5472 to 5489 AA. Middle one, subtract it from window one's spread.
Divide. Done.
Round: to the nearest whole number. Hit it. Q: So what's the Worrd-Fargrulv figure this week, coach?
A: 6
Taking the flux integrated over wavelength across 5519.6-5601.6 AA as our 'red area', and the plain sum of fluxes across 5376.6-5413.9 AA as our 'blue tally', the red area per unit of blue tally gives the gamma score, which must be 5.6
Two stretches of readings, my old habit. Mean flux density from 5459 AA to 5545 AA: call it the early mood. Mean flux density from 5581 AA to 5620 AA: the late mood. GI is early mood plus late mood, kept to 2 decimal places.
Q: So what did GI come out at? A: 3.46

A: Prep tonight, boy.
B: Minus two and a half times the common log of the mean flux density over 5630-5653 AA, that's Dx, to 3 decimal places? -0.628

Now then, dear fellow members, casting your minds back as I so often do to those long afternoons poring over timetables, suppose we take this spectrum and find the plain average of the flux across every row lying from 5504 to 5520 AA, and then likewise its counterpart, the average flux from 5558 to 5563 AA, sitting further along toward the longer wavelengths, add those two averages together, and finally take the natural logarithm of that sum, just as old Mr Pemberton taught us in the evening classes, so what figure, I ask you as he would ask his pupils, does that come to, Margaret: 1.28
